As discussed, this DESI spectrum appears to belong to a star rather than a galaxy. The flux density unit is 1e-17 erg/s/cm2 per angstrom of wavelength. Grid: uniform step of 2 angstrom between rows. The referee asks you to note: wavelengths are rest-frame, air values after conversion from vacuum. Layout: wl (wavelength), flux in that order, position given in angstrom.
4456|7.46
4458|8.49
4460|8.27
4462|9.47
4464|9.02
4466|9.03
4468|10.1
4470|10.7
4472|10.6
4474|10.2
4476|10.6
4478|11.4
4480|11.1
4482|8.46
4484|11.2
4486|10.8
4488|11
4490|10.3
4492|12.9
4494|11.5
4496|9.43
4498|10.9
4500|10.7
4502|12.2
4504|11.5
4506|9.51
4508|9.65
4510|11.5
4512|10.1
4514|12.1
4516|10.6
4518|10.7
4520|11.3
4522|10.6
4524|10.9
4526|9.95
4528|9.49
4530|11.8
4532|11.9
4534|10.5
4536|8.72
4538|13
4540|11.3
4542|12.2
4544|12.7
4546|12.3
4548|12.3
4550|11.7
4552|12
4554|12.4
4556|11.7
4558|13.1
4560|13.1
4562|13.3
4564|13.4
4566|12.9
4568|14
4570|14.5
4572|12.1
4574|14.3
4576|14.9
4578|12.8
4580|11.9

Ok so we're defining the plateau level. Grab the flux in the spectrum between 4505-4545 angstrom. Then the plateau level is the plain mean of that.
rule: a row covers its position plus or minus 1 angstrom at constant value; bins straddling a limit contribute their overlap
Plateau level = 10.9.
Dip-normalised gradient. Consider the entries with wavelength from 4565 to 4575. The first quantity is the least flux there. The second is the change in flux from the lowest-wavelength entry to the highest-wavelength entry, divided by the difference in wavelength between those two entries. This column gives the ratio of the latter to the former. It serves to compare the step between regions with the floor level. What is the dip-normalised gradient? 0.014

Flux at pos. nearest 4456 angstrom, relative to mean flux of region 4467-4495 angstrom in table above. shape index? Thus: 0.69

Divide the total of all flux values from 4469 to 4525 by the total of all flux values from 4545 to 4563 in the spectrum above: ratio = 2.70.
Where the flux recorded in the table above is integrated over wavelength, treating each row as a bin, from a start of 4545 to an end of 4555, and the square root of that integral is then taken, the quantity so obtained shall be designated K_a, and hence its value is 11.02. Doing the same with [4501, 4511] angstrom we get 10.43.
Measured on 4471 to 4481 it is 10.38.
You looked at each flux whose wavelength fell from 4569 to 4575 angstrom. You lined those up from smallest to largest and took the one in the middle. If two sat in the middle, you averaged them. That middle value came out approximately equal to 14.3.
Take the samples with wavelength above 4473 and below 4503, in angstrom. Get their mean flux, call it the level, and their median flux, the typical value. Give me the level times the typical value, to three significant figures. 118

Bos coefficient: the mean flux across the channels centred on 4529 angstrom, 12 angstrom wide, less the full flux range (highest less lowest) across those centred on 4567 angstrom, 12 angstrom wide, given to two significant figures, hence 8.4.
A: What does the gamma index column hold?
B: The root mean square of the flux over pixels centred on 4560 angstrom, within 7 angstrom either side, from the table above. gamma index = 12.9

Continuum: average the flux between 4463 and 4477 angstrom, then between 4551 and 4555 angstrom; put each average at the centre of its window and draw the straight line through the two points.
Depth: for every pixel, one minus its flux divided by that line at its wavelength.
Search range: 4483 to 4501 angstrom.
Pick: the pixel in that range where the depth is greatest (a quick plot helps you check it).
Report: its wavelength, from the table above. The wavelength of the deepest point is 4496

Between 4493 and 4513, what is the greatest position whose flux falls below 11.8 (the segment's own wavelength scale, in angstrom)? 4512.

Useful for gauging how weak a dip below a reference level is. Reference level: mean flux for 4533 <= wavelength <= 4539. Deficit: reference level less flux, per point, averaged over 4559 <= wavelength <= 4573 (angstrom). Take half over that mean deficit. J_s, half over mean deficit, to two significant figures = -0.19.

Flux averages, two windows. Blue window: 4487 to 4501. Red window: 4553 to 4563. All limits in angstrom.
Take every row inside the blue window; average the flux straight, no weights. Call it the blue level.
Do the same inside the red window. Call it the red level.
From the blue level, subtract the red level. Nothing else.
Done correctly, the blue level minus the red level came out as -1.8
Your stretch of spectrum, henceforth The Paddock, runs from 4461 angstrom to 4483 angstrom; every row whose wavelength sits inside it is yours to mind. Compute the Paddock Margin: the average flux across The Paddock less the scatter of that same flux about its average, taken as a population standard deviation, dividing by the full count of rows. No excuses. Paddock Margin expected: 9.16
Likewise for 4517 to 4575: 10.64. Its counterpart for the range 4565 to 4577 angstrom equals 12.81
